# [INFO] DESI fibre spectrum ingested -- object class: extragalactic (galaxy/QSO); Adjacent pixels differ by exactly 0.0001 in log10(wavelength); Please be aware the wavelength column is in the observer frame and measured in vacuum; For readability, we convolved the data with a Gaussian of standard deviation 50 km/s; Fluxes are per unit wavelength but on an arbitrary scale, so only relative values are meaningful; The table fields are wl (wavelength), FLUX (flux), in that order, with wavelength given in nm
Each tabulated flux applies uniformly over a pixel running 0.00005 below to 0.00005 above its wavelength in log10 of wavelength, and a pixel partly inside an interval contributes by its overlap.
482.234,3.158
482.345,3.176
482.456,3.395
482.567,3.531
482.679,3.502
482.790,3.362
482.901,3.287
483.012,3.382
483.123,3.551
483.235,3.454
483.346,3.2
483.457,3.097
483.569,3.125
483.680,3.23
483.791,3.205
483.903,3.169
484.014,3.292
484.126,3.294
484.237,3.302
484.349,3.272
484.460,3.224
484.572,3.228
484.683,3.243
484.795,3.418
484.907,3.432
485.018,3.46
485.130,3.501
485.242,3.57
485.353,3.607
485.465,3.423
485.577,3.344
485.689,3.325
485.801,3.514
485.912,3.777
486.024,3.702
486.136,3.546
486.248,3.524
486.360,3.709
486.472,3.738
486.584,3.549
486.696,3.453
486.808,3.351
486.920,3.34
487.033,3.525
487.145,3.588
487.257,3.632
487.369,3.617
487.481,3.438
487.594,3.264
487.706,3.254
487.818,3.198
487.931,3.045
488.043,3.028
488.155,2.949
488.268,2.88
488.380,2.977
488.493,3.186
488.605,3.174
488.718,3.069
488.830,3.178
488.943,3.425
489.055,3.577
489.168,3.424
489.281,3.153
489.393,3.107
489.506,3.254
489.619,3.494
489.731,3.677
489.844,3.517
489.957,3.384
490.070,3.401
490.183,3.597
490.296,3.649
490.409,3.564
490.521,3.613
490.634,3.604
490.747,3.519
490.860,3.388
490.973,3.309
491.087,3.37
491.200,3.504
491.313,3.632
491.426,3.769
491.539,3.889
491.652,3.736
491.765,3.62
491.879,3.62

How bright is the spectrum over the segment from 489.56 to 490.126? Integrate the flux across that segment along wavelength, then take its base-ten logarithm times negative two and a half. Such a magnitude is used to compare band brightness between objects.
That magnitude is -0.7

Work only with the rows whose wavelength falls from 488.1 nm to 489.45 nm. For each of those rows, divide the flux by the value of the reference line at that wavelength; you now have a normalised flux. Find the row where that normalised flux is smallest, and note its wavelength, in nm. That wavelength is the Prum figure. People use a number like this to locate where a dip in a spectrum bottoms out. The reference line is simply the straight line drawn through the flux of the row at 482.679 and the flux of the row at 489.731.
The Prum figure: 488.268 nm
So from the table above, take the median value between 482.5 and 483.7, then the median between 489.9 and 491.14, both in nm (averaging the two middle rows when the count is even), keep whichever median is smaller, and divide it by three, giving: 1.12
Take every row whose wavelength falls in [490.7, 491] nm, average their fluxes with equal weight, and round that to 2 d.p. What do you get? 3.41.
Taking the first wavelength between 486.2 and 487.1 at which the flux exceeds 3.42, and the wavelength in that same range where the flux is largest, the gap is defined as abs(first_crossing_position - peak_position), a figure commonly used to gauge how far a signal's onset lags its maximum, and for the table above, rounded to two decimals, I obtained 0.22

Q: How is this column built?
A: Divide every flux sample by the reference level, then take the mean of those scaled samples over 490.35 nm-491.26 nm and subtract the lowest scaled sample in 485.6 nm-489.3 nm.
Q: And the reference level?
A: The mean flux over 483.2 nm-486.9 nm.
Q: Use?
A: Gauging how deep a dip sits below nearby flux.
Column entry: 0.18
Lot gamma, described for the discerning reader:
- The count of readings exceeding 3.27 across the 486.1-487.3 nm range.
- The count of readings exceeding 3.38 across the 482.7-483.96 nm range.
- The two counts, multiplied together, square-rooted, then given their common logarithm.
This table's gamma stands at 0.76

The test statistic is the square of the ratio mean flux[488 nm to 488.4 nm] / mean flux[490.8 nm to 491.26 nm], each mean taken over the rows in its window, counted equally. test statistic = 0.76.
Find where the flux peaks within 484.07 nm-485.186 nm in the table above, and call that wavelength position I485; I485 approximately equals 485.130 nm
